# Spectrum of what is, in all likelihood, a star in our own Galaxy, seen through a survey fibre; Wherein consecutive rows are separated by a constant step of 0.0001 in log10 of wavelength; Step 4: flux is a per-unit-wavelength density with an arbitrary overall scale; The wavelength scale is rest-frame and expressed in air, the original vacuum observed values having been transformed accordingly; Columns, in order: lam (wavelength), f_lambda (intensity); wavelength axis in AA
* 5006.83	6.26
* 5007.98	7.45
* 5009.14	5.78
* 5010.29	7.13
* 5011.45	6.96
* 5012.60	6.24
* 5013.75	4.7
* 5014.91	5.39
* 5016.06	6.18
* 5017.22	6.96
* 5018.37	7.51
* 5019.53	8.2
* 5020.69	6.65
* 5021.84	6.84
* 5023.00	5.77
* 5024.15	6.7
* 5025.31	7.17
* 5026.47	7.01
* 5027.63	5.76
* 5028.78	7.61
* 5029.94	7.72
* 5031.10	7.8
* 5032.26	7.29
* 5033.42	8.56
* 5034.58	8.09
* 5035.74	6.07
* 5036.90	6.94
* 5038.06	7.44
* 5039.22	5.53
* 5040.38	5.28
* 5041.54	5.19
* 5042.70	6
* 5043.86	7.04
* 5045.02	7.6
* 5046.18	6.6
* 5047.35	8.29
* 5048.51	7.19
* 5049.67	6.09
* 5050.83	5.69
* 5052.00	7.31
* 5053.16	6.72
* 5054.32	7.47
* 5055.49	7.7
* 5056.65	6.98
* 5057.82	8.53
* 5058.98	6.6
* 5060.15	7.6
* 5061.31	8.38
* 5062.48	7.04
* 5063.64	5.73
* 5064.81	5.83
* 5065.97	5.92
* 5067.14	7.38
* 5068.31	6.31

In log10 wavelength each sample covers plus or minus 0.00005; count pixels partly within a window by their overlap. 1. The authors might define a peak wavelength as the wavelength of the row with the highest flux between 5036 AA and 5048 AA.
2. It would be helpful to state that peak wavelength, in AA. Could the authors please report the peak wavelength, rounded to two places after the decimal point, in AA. 5047.35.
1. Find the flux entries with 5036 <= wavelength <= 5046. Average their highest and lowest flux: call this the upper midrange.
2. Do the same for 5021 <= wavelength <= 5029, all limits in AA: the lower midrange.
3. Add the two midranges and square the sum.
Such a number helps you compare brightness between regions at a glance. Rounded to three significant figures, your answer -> 171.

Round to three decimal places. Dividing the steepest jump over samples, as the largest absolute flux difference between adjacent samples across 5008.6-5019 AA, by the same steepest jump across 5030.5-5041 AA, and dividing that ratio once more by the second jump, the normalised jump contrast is 0.377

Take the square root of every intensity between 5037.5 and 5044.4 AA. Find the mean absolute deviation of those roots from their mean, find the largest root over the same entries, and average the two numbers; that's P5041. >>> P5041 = 1.44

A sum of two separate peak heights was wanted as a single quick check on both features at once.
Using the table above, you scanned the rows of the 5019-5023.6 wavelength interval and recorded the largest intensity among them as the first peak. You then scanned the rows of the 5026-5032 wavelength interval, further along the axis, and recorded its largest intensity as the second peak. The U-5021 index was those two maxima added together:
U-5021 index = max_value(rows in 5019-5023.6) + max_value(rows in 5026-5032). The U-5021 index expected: 16.0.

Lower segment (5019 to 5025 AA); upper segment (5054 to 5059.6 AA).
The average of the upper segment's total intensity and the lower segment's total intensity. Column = 35.7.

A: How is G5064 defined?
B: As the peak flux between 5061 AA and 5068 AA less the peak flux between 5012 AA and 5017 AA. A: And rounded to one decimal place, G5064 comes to 2.1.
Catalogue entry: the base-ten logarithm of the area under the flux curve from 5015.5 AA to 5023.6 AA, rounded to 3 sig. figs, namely 1.75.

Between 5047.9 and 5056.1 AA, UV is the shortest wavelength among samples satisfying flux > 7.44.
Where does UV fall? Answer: 5054.32 AA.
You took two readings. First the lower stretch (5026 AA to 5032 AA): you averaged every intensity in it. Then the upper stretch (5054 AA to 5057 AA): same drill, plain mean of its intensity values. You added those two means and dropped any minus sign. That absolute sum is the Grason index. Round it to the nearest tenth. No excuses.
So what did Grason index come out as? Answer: 14.6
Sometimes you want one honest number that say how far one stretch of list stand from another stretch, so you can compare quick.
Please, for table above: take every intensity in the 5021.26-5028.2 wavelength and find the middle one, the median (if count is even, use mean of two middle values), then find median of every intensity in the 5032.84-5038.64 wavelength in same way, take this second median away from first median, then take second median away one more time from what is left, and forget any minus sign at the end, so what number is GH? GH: 8.1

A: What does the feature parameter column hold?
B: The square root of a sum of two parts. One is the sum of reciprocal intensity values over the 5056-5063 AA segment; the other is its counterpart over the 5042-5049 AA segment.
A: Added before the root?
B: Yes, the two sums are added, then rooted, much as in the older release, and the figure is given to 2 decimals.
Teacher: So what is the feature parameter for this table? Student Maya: 1.29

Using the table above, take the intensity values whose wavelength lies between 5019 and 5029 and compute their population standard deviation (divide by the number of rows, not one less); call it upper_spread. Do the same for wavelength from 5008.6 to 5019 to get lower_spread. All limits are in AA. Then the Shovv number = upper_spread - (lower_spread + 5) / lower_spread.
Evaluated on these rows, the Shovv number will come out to -6.1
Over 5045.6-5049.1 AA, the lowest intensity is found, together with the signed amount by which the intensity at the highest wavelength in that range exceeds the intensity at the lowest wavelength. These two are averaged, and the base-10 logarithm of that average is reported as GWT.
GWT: 0.556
